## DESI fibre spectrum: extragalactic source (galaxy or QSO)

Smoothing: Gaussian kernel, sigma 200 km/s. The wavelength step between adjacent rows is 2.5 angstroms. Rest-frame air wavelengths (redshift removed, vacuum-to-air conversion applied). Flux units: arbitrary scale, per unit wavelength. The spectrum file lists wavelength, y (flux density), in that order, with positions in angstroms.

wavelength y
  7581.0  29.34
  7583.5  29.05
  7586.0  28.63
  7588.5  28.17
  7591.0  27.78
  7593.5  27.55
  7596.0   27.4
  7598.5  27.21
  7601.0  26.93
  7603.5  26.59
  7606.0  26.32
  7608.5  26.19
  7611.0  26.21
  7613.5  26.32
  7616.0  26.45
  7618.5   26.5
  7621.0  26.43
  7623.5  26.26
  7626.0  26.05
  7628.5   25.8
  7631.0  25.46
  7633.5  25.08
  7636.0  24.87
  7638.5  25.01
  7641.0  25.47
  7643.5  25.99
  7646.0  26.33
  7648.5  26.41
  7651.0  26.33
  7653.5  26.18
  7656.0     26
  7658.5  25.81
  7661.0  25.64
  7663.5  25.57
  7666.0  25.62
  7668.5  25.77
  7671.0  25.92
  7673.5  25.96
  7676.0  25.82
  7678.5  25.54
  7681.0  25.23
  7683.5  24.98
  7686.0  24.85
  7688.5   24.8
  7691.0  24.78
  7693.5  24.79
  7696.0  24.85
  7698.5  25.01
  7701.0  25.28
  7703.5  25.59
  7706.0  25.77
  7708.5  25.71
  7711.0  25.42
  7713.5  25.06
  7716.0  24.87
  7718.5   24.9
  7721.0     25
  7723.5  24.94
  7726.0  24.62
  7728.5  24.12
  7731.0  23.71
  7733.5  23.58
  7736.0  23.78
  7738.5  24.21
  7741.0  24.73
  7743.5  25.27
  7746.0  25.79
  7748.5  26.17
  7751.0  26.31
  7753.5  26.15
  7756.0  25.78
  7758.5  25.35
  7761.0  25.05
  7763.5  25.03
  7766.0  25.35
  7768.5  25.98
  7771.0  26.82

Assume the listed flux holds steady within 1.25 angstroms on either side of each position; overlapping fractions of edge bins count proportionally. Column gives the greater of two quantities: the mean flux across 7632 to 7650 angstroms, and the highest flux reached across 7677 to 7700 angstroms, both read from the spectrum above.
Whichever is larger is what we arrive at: 25.6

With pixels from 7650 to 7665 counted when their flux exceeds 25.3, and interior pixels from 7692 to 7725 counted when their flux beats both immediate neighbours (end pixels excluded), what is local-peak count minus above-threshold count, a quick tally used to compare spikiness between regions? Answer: -4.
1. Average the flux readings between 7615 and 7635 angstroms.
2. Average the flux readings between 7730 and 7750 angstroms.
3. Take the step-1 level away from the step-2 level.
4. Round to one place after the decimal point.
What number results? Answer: -1.3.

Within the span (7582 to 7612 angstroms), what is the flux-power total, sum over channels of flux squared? 8977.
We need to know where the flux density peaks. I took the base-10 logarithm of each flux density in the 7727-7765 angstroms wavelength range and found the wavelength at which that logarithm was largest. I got 7751.0 angstroms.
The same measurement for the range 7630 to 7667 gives 7648.5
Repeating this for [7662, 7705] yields 7673.5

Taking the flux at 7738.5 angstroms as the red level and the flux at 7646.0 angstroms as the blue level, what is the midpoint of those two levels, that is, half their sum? 25.3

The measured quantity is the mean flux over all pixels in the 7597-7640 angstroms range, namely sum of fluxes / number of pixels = 26.1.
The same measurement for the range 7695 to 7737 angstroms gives 24.8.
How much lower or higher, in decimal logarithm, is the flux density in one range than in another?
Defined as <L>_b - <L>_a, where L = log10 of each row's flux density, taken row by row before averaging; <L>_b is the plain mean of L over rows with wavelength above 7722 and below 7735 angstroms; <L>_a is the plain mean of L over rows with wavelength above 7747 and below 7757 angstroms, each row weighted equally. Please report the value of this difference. -0.033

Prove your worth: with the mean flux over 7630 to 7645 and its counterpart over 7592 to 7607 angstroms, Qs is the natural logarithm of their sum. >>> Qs 3.96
